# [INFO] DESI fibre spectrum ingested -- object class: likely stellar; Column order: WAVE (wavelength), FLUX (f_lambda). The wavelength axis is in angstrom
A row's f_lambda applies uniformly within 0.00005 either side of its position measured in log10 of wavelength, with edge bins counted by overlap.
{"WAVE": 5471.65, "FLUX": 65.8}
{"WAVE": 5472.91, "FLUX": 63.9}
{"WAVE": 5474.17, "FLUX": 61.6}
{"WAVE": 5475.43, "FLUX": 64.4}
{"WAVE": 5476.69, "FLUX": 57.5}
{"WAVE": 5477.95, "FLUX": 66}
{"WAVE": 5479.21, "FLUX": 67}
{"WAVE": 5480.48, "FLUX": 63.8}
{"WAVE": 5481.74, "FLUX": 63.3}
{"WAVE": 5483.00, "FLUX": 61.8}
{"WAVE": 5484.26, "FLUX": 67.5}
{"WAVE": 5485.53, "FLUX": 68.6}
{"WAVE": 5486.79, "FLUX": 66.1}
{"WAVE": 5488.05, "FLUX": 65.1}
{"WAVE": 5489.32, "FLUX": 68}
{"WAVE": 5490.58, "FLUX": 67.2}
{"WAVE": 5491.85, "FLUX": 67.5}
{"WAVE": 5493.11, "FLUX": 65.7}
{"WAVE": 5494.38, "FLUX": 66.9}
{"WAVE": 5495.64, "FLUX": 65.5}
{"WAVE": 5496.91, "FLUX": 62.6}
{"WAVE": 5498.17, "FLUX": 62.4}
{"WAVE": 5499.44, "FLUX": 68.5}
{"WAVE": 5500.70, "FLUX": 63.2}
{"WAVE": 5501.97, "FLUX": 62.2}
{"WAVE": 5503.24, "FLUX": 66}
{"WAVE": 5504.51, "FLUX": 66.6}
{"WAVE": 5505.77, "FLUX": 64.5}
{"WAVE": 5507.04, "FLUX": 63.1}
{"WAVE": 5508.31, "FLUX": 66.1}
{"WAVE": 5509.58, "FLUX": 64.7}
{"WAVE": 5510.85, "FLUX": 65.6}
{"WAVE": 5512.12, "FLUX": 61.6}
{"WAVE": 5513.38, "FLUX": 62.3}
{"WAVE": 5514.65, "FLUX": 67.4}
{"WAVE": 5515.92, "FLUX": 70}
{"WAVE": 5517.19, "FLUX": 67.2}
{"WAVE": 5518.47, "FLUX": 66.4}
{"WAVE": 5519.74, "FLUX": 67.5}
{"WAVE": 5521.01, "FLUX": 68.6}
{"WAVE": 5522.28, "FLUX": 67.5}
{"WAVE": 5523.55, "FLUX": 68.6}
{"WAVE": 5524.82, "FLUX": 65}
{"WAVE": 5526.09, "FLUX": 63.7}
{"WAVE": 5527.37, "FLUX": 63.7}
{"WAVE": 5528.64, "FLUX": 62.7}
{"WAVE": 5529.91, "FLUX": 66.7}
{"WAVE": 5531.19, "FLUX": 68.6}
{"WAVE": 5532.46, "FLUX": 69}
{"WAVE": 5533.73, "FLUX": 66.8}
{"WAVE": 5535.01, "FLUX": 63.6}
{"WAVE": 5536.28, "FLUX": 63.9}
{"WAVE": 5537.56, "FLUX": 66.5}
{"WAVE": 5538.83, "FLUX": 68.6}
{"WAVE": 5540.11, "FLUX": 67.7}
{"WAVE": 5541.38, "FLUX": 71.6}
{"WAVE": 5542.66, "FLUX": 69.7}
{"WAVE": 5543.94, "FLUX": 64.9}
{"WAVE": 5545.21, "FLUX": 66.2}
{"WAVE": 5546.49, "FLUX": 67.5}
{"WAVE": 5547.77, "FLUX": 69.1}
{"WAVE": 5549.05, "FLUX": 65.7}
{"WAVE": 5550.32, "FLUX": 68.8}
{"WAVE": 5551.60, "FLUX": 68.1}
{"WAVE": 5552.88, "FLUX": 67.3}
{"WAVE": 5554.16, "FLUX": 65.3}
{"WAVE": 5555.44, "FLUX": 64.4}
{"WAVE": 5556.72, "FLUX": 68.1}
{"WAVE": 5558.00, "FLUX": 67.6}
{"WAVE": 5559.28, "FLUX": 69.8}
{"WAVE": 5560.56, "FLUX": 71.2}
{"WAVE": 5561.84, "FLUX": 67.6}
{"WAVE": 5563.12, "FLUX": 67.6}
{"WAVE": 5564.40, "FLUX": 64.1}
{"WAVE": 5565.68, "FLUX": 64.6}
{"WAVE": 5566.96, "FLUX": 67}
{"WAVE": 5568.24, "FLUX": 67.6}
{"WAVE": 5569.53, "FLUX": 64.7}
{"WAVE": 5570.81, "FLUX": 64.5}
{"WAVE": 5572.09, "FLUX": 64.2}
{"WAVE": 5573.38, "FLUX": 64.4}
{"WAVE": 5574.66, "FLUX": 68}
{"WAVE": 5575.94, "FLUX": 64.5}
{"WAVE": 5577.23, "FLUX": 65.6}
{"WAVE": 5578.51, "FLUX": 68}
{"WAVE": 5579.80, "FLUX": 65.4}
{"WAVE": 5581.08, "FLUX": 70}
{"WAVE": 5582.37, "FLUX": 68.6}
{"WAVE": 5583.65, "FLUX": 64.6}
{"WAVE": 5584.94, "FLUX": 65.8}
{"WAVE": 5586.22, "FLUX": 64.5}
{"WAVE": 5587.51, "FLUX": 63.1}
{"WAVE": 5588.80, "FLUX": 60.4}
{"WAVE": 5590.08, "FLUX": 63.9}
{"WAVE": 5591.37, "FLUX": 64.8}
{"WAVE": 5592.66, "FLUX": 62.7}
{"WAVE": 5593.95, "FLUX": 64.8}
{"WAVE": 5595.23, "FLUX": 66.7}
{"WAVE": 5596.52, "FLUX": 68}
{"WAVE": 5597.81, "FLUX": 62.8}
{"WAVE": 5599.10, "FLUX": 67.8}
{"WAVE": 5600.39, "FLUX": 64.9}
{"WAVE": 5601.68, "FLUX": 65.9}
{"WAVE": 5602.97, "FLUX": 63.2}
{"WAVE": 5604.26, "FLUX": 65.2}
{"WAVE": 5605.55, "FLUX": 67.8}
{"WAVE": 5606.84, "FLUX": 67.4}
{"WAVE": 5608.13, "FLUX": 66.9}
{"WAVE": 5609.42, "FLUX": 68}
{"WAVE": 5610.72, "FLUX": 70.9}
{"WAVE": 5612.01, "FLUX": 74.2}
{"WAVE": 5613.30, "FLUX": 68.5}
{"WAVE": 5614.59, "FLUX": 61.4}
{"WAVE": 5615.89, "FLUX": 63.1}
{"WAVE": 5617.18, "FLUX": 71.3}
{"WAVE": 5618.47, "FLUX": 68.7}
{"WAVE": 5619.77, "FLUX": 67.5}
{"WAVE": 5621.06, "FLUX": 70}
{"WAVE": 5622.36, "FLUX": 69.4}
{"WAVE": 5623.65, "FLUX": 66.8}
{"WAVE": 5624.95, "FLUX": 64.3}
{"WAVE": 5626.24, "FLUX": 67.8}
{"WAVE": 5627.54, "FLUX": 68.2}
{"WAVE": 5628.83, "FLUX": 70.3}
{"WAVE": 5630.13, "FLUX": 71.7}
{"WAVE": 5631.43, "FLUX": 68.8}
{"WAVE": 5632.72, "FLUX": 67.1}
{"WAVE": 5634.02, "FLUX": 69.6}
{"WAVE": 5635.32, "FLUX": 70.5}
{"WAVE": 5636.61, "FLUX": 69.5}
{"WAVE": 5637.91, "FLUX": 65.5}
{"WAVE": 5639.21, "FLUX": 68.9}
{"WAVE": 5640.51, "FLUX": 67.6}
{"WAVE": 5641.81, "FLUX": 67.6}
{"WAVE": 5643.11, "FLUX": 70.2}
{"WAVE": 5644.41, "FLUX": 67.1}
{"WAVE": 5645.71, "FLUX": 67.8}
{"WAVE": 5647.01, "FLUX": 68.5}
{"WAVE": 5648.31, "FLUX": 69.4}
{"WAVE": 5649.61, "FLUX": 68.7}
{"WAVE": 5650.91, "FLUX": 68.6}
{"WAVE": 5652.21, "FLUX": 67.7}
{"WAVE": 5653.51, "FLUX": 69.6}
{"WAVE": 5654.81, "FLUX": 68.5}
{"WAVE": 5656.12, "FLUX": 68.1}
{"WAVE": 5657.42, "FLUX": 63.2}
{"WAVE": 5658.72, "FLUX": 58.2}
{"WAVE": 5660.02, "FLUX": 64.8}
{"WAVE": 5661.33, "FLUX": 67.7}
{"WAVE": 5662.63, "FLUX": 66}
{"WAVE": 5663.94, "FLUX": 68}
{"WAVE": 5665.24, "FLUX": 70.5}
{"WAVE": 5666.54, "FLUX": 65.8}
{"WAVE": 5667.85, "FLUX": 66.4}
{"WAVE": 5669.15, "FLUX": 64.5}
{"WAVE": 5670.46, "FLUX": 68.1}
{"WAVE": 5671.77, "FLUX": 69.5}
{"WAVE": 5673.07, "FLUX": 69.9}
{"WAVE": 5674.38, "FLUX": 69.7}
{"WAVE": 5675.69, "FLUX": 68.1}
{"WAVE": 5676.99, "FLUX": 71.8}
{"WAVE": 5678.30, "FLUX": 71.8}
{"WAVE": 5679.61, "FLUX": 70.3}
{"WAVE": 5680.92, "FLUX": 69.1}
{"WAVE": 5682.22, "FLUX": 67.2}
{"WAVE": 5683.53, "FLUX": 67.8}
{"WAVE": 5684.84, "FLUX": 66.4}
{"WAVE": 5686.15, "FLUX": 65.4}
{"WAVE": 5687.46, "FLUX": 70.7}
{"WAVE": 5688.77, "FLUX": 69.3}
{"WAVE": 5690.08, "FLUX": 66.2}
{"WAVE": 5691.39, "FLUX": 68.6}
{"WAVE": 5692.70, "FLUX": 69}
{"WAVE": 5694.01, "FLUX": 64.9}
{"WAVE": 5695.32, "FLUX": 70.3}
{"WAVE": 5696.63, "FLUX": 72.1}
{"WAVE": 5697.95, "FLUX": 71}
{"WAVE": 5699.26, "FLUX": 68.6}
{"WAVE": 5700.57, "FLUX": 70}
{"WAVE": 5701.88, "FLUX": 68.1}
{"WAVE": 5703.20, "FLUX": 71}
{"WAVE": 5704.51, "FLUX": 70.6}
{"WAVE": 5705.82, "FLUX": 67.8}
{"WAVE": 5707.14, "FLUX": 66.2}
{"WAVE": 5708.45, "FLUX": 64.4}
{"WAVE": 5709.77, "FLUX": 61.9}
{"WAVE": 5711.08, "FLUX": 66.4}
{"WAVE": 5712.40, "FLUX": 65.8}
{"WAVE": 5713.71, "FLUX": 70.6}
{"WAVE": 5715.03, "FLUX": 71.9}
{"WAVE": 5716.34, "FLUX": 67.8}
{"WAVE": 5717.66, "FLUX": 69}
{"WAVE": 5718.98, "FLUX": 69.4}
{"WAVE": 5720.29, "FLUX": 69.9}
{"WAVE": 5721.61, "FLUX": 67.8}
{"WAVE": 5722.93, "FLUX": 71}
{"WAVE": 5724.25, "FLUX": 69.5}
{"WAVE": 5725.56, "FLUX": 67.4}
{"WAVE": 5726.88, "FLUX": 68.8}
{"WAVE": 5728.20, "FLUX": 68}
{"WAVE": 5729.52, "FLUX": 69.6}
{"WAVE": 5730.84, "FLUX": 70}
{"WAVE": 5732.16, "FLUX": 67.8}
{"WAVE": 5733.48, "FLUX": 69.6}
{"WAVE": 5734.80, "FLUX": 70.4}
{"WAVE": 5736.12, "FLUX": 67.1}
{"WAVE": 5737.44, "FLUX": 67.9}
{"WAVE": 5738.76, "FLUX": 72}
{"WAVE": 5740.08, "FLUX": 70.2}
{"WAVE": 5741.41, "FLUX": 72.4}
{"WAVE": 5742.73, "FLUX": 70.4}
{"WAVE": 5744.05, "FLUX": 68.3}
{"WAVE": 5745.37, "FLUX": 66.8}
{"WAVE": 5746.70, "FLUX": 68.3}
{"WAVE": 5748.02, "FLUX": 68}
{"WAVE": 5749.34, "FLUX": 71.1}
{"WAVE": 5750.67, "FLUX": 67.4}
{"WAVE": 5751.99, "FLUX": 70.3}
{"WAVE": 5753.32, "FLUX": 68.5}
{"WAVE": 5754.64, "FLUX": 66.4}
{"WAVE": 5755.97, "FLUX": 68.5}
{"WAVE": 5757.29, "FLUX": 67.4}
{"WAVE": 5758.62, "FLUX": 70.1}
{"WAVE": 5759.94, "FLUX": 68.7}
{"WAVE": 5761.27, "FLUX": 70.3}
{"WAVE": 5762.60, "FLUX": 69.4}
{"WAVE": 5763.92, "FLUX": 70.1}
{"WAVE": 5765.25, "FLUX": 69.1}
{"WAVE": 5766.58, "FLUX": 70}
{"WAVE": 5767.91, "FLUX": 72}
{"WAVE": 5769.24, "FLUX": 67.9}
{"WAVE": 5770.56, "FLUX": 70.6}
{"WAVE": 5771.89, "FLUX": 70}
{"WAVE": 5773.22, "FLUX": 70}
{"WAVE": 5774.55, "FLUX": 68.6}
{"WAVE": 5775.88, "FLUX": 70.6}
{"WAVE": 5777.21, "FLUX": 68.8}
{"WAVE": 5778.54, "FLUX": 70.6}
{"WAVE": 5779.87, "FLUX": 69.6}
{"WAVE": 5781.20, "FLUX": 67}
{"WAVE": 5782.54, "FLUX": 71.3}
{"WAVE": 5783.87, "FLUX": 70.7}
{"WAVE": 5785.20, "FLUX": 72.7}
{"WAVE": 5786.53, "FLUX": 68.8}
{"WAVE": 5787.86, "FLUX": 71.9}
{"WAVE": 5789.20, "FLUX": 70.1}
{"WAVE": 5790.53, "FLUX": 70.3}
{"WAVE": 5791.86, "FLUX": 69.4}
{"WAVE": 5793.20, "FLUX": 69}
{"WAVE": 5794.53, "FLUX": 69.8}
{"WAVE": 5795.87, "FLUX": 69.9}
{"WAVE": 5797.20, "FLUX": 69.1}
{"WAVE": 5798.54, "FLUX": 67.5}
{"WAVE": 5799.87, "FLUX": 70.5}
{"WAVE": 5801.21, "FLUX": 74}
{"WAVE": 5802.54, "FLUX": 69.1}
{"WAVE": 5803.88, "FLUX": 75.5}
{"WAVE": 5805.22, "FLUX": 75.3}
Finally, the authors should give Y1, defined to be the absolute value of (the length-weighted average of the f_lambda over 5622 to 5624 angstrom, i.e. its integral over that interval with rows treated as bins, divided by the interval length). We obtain 68.3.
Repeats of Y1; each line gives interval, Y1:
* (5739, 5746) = 69.8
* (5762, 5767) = 69.7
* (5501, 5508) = 64.4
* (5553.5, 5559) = 66.5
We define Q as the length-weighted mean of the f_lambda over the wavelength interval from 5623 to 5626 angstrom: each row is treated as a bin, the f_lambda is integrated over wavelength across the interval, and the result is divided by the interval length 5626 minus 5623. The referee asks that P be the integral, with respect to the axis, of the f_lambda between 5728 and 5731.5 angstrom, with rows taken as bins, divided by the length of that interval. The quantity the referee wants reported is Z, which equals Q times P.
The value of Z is 4574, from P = 69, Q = 66.0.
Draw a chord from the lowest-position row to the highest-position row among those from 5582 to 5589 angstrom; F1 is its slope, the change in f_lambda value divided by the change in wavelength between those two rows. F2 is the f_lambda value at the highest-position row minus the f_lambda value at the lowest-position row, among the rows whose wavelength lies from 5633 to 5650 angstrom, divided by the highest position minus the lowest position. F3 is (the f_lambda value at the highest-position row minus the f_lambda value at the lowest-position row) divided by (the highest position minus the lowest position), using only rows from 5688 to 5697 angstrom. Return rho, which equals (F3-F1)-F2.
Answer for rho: 1.7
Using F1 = -1.3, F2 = -0.1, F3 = 0.36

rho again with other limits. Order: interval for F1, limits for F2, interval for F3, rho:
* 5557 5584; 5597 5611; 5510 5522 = -0.2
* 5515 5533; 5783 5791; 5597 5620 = 0.3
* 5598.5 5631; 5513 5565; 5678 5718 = -0.2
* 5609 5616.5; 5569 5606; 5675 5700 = 0.7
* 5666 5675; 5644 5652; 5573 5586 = -0.6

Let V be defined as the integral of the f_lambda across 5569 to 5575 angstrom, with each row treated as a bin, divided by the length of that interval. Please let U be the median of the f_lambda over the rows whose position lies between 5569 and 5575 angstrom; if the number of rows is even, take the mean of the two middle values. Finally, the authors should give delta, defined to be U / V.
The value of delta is 0.99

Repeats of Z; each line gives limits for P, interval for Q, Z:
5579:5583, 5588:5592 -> 4282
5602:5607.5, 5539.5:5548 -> 4487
